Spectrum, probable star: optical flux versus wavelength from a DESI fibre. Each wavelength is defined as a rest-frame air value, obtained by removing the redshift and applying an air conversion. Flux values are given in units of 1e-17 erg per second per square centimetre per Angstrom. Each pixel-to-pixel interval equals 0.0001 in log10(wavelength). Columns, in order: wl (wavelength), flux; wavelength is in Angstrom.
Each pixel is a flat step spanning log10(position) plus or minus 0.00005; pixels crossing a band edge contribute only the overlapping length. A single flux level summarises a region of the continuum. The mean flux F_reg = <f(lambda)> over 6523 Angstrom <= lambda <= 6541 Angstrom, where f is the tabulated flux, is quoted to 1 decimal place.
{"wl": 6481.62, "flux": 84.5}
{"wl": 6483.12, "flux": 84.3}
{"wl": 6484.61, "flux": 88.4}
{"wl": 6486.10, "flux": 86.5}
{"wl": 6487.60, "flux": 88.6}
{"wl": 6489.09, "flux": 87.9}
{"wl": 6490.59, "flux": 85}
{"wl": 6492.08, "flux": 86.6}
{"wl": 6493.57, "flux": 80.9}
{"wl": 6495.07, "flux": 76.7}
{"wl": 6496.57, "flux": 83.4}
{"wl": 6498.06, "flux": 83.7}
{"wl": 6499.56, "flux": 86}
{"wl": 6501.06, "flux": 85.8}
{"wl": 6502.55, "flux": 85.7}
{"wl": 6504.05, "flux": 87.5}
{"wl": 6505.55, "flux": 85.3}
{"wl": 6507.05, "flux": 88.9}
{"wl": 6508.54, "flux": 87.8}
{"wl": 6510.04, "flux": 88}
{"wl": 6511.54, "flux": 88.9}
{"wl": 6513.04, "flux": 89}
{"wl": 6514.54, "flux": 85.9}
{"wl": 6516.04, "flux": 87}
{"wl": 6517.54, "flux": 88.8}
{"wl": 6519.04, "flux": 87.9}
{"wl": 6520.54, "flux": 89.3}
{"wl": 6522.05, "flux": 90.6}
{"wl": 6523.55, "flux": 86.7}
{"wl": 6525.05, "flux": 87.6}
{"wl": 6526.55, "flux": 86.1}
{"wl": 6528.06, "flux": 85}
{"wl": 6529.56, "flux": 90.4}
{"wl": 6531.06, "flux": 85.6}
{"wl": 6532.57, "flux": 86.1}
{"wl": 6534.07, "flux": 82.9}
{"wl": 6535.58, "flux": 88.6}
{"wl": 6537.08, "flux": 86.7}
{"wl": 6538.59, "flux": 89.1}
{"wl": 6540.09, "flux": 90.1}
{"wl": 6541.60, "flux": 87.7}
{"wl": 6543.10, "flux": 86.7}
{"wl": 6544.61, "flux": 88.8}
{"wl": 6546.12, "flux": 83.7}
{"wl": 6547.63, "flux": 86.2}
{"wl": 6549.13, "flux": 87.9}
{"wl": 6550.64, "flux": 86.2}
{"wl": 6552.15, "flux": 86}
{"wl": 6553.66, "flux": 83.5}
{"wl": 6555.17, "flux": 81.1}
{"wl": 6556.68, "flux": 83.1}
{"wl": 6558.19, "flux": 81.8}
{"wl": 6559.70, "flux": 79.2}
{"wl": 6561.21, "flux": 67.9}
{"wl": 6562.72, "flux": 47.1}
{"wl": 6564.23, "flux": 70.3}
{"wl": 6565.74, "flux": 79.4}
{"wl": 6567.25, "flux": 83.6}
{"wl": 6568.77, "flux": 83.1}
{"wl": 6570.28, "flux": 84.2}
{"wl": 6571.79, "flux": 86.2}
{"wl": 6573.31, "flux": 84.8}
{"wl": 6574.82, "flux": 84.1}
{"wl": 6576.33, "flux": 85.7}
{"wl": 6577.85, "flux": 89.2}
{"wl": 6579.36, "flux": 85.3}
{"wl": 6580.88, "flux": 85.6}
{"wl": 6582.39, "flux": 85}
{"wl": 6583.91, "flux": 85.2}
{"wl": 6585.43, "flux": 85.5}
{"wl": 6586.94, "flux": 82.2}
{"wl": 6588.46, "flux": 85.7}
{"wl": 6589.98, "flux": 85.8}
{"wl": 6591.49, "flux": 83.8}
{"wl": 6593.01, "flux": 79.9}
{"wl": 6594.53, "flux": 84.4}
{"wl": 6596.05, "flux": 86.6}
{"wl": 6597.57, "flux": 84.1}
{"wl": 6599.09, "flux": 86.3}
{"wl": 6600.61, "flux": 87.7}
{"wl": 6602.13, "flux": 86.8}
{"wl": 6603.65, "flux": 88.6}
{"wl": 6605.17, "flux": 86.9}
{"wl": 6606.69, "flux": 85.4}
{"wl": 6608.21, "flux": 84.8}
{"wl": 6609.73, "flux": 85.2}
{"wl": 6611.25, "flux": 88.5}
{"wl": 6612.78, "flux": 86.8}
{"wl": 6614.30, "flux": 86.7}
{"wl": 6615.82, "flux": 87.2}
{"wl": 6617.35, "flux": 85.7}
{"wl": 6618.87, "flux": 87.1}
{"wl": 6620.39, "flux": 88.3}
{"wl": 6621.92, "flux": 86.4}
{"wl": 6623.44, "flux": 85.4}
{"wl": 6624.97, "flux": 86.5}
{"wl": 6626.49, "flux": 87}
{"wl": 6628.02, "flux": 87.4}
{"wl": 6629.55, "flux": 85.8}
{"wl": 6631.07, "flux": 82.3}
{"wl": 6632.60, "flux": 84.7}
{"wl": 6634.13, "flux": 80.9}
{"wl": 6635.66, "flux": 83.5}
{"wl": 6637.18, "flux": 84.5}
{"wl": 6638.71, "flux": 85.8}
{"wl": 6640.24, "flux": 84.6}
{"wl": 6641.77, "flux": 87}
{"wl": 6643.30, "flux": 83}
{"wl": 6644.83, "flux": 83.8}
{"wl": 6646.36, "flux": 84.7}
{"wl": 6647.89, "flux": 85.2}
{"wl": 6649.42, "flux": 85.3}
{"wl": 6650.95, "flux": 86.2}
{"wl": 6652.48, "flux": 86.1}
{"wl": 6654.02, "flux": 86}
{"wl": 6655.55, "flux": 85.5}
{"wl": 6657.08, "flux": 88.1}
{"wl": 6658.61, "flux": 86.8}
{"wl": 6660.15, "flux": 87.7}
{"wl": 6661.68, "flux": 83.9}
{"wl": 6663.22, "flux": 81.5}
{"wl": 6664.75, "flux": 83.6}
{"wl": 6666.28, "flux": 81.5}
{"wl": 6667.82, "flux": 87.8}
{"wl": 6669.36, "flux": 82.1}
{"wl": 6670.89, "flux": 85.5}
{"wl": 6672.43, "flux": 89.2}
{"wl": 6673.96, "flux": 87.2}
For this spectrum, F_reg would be 87.1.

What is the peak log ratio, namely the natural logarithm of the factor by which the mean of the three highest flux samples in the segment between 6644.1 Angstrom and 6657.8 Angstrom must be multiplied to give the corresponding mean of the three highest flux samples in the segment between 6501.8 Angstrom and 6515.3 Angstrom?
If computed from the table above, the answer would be 0.024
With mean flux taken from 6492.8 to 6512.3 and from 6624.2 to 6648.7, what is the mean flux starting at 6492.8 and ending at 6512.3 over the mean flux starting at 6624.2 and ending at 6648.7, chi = 1.006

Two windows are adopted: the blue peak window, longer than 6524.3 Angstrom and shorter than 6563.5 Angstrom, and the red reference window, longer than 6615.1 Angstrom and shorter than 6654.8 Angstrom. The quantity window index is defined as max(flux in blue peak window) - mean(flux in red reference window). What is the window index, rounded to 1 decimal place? 5.0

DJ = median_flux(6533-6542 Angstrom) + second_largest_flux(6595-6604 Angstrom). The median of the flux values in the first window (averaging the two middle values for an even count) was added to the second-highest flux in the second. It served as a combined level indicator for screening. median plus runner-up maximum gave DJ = 176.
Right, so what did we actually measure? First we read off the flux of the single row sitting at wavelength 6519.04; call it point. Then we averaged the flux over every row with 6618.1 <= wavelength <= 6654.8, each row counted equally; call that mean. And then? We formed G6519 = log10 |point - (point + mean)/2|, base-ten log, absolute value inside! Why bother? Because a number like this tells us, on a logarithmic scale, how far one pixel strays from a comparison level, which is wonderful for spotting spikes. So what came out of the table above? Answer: 0.1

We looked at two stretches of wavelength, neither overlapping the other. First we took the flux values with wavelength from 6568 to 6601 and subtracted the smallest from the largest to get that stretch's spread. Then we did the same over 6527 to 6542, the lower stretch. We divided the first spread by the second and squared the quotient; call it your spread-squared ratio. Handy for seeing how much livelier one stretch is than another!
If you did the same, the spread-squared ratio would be 1.5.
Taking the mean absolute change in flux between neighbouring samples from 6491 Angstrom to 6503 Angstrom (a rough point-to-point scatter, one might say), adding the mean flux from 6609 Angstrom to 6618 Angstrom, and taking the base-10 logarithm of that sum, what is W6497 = 1.95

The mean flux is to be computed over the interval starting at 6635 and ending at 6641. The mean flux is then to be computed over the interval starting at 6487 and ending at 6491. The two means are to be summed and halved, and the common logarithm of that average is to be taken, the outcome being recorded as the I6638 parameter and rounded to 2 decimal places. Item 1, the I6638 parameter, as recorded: 1.93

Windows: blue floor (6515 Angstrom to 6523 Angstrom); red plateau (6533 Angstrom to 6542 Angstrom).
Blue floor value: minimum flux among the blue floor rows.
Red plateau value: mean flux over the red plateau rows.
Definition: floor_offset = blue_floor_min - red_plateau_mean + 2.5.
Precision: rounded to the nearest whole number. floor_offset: 2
